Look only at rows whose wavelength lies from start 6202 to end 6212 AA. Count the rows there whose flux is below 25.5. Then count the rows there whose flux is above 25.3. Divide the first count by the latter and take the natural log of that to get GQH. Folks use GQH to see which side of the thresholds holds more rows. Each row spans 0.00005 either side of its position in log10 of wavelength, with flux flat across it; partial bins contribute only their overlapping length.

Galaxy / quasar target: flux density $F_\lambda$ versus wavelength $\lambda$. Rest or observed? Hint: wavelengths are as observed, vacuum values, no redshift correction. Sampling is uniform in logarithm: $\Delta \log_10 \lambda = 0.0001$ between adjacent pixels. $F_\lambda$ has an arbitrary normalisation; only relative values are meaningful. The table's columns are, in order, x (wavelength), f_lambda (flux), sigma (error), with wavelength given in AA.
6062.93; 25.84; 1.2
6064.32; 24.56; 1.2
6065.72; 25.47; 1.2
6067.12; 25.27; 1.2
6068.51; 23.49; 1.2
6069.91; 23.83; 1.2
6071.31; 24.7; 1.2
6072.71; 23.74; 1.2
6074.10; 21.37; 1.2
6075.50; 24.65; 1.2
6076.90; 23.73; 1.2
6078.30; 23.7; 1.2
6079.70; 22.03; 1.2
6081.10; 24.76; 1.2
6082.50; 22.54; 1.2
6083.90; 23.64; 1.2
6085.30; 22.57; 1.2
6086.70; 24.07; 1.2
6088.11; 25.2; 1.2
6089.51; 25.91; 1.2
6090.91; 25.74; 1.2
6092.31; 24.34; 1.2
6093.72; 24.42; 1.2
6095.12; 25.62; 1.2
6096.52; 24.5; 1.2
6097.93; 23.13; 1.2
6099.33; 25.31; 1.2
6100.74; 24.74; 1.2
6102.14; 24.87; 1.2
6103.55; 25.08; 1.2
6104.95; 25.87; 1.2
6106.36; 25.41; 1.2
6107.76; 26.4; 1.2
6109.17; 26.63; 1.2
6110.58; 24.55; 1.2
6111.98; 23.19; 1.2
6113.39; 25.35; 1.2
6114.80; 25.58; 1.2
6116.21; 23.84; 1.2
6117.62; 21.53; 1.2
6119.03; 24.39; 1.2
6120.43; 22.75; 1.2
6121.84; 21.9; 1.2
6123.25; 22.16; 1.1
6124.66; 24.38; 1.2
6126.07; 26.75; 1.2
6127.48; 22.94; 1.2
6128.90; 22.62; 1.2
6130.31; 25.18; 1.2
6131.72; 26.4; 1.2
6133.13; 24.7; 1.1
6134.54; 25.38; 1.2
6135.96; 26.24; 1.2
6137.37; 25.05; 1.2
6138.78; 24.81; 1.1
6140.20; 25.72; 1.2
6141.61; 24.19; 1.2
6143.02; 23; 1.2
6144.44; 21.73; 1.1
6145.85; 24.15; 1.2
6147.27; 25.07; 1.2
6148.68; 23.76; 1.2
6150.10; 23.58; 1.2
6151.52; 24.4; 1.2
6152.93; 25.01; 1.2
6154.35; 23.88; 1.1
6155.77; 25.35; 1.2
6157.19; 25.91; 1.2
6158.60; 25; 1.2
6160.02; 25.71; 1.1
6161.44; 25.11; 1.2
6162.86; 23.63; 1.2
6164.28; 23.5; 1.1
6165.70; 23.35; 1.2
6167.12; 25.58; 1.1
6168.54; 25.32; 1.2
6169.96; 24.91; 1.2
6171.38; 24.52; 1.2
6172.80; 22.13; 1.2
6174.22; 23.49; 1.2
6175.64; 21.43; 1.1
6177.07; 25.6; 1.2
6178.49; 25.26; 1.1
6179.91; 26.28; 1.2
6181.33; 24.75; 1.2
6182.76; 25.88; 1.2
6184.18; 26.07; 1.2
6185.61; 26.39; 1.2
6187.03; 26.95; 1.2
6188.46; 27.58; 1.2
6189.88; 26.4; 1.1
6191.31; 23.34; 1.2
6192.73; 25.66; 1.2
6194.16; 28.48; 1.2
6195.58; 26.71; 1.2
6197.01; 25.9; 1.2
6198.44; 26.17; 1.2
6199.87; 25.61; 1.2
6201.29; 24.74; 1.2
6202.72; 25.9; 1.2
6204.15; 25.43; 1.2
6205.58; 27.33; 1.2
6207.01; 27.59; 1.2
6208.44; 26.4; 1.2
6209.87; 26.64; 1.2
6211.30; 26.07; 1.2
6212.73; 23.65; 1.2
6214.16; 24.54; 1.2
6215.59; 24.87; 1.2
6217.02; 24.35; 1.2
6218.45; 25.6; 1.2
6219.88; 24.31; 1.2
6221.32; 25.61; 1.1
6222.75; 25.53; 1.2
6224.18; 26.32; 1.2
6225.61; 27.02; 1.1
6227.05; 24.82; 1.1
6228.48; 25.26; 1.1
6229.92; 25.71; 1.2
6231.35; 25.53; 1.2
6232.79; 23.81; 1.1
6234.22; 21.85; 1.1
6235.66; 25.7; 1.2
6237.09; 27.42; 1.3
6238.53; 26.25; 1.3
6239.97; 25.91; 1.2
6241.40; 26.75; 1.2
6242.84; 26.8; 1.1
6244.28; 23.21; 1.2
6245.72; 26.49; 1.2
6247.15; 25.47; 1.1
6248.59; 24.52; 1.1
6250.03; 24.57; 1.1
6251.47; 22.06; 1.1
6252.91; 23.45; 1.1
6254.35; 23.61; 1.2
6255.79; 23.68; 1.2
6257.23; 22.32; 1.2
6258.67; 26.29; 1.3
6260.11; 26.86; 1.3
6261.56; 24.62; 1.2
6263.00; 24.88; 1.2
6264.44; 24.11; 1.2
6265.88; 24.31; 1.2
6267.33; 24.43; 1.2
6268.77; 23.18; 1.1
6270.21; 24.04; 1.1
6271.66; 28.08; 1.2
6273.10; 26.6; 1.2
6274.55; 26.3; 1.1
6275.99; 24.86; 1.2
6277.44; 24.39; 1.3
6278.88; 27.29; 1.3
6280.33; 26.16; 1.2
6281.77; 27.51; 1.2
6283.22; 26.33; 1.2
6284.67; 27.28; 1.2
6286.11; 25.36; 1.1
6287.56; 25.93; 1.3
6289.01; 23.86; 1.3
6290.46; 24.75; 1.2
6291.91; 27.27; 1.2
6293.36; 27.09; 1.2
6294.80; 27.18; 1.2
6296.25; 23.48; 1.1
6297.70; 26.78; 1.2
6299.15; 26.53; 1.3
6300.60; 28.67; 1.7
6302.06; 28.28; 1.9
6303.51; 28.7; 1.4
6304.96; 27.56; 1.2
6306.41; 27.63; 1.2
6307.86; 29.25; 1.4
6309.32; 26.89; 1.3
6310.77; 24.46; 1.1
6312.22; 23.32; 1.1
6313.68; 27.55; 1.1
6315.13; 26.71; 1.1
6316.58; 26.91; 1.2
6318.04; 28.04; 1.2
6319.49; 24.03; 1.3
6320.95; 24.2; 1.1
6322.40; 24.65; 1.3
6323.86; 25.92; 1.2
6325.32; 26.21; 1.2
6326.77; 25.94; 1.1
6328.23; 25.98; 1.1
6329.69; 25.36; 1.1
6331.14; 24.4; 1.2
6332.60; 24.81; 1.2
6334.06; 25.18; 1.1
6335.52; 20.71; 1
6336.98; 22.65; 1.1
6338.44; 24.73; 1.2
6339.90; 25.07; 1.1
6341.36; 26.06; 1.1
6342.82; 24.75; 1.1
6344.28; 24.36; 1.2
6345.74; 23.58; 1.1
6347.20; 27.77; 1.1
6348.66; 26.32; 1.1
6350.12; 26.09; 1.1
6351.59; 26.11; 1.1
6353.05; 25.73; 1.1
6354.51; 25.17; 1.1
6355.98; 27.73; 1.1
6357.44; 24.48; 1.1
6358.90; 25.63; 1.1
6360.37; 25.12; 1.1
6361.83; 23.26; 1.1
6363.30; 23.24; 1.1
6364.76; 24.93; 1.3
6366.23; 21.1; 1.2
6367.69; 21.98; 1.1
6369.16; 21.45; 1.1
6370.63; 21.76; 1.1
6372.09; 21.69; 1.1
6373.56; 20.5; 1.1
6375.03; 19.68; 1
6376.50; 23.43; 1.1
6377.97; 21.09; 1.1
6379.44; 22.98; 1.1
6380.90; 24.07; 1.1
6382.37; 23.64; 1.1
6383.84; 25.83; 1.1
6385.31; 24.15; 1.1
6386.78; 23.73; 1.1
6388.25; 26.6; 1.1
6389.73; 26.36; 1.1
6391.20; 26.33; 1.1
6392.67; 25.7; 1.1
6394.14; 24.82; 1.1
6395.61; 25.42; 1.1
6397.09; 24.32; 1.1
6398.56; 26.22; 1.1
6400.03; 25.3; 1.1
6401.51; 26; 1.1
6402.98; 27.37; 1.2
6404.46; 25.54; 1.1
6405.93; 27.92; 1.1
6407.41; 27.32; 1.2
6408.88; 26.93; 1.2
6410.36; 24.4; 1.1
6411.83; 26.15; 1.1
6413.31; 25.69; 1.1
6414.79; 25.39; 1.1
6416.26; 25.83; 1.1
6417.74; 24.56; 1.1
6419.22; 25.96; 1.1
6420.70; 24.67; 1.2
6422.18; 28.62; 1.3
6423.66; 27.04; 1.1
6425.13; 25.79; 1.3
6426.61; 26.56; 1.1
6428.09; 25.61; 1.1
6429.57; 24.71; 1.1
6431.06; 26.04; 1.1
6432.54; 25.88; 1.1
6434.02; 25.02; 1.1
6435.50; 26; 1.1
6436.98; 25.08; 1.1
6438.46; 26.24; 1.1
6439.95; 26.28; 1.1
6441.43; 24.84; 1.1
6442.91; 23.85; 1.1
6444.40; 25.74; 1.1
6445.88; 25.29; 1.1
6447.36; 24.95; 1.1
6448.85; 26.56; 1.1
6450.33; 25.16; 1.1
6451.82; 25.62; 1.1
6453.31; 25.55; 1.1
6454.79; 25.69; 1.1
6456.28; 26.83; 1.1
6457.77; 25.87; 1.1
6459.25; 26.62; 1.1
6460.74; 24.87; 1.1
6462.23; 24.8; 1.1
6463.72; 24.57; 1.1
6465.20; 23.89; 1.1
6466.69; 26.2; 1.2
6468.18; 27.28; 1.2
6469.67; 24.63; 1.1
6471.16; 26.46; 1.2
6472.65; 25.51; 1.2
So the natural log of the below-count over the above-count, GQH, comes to -1.9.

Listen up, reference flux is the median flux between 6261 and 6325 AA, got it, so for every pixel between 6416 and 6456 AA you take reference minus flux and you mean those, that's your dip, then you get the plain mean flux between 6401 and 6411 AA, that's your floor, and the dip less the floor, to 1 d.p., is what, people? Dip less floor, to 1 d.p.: -25.9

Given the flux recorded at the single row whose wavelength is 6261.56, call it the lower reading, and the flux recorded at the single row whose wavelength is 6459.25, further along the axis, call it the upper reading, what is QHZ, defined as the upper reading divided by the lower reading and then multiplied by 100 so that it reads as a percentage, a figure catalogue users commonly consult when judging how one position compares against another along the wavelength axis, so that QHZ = 108.1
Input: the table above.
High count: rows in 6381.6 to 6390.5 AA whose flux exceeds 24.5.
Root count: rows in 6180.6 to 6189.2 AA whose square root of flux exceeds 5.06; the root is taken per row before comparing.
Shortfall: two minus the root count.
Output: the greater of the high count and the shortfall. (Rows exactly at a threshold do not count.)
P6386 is 3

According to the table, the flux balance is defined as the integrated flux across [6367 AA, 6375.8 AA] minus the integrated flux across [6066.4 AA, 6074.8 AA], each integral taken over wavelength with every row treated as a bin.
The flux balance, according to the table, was -13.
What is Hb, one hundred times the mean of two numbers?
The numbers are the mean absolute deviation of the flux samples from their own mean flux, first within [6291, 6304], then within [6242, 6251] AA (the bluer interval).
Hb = 104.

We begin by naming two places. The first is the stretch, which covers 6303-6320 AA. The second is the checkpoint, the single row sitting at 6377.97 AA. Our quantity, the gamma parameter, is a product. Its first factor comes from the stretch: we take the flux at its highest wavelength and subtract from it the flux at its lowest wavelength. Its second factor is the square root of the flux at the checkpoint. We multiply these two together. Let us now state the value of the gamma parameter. -21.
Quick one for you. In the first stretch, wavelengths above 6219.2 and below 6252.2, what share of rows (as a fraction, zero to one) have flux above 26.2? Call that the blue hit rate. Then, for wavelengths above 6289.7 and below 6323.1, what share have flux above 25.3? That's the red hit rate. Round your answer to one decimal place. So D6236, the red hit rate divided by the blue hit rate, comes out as 2.3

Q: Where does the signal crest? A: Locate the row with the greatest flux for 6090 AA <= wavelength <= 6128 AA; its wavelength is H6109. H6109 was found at 6126.07 AA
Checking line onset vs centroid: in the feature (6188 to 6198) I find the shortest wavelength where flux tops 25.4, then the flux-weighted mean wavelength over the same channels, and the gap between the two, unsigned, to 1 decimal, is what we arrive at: 4.3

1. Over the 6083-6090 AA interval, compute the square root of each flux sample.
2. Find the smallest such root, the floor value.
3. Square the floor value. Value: 22.6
